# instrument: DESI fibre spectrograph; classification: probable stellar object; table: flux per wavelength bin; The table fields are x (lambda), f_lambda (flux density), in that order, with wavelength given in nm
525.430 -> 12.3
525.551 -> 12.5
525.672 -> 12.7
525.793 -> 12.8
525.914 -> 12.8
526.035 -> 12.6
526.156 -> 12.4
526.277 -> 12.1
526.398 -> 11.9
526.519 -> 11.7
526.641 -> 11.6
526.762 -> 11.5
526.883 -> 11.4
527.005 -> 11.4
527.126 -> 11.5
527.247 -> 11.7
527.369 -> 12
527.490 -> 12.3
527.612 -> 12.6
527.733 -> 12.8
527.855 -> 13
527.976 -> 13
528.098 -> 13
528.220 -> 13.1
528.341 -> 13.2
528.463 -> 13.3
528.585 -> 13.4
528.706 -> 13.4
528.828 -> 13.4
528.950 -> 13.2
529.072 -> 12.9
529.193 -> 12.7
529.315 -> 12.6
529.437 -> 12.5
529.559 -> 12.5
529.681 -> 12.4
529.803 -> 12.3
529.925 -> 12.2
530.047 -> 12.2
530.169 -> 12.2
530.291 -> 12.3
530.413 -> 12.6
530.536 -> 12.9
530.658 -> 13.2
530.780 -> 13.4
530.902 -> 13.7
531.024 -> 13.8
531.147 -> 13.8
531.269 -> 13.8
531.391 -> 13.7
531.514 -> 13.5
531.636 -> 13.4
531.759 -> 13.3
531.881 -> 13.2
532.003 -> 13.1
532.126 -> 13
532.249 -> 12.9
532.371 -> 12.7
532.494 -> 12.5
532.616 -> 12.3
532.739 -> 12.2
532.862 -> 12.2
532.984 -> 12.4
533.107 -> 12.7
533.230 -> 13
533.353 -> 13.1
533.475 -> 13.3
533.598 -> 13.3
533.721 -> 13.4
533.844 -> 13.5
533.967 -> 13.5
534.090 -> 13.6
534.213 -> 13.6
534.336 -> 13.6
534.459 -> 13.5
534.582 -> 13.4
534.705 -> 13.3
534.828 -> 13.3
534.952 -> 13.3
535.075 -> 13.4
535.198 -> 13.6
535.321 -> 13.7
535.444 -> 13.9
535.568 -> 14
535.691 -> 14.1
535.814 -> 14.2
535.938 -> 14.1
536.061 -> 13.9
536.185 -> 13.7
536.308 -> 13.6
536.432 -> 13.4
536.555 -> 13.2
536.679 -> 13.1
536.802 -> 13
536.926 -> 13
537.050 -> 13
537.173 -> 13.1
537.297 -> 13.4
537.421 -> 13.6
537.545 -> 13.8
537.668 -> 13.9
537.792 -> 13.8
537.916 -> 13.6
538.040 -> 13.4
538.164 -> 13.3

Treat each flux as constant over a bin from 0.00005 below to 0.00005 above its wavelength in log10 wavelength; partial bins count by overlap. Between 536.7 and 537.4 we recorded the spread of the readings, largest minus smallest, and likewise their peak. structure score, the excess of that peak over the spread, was 13.0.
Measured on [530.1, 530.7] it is 12.2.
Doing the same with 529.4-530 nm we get 12.2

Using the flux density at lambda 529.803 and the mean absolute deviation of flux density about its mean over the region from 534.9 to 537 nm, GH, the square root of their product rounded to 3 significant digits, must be 2.01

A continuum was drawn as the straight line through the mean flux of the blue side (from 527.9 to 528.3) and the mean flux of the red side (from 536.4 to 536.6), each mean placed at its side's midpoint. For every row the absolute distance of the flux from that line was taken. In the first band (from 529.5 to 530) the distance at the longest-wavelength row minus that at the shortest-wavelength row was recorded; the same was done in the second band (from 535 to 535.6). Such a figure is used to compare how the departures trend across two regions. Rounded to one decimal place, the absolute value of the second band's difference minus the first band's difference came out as 0.3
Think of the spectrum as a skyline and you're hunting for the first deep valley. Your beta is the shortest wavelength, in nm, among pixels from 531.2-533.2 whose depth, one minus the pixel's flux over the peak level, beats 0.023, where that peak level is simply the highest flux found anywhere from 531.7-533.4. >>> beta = 532.249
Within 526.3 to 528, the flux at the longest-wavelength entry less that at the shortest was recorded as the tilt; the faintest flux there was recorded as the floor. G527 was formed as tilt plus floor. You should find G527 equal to 12.5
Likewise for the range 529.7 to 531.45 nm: 13.6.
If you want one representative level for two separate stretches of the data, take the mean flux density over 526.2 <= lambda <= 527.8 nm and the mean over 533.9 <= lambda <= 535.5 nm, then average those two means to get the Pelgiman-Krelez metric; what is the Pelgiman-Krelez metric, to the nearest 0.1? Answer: 12.7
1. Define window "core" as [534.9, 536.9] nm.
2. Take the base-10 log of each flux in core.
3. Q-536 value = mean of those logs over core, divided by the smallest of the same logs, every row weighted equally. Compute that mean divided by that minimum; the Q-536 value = 1.02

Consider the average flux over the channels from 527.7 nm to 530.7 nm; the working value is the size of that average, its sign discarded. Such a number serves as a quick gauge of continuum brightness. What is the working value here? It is 12.8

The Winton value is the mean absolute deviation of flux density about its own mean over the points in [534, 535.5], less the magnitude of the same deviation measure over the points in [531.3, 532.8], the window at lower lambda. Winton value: -0.24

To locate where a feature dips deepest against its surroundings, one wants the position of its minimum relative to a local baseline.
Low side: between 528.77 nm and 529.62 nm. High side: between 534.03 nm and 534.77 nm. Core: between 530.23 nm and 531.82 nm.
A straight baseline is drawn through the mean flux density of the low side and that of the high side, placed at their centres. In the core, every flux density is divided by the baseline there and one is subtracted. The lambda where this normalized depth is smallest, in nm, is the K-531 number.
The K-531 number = 530.291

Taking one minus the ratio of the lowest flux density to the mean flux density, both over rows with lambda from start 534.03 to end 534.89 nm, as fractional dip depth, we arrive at 0.013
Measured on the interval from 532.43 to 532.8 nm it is 0.011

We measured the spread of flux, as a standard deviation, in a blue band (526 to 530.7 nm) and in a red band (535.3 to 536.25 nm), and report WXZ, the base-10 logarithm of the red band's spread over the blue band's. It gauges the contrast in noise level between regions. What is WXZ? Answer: -0.5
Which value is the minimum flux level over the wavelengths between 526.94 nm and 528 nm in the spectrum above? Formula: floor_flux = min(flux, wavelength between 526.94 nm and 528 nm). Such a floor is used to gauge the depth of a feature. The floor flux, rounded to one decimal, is 11.4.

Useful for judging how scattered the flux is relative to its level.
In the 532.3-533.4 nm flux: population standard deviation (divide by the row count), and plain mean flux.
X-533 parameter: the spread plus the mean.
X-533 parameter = 12.9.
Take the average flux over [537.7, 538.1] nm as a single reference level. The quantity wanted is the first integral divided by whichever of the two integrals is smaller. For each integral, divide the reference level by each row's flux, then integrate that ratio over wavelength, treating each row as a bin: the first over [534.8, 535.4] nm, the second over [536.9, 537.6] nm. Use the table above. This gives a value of 1.0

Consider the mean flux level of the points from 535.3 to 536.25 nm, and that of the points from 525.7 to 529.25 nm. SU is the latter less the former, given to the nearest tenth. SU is -1.4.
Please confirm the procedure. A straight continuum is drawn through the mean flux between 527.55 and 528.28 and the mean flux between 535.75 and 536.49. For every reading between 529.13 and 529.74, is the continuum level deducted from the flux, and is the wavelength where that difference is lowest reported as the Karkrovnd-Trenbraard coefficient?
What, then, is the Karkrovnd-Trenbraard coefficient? 529.681 nm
